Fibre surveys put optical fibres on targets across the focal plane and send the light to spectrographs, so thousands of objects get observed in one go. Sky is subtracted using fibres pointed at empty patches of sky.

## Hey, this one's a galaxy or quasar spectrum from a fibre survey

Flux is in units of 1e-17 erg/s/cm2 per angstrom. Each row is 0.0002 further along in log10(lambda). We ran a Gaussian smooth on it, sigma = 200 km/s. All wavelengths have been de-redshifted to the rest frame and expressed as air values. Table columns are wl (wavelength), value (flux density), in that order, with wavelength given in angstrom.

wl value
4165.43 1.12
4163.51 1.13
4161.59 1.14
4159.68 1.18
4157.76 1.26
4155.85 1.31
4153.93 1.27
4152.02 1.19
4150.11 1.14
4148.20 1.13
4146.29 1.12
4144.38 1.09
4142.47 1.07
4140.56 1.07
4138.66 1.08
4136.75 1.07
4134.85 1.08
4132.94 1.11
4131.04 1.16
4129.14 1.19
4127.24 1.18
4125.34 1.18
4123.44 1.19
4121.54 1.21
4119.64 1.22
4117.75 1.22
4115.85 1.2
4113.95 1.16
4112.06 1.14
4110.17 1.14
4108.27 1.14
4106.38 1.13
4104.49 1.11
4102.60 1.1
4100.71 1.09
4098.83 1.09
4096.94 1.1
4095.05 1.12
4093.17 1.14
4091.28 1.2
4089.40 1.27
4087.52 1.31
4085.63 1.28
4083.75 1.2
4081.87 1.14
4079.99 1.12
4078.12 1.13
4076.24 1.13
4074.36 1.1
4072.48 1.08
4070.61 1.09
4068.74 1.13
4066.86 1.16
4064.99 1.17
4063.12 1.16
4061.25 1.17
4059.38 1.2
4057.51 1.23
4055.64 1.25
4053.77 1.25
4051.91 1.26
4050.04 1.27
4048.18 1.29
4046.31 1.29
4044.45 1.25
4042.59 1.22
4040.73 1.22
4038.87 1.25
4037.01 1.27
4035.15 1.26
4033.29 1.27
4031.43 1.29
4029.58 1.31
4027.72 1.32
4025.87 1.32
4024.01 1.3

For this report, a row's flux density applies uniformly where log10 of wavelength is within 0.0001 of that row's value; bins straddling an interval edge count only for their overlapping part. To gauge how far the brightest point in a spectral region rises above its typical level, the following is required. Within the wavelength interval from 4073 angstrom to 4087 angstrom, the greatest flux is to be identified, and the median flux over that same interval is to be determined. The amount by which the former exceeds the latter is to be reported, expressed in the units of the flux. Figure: 0.15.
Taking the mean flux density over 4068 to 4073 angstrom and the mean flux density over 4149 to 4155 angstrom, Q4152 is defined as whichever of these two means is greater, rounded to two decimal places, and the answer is 1.20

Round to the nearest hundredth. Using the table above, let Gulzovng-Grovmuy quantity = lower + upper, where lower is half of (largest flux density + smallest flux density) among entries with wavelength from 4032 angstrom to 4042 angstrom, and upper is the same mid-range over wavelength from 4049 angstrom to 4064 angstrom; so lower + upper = 2.46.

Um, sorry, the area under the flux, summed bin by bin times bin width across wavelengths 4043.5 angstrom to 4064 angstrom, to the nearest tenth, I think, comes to 25.4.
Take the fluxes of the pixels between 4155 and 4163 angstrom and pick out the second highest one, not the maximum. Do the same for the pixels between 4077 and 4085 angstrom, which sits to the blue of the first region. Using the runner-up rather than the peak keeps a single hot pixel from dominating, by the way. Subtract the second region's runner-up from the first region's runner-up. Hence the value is 0.12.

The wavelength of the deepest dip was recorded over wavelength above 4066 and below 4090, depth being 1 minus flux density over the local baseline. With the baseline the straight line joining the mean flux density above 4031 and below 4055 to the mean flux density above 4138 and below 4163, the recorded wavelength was 4072.48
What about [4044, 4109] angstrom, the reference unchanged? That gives 4072.48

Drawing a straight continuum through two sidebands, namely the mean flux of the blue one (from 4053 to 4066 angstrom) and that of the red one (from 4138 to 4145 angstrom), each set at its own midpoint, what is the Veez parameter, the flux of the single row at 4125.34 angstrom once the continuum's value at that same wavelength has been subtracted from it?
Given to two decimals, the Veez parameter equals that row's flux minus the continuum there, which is 0.08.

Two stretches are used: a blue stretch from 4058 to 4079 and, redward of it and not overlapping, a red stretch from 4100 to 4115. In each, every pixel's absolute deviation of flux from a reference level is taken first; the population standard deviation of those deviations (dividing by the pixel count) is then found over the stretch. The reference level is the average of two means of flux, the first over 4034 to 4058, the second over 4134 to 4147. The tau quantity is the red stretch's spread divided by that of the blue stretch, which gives 0.76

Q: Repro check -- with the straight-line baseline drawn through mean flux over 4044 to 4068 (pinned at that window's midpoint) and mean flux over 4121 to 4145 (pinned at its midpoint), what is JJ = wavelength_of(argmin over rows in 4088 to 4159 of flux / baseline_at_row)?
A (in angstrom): 4098.83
